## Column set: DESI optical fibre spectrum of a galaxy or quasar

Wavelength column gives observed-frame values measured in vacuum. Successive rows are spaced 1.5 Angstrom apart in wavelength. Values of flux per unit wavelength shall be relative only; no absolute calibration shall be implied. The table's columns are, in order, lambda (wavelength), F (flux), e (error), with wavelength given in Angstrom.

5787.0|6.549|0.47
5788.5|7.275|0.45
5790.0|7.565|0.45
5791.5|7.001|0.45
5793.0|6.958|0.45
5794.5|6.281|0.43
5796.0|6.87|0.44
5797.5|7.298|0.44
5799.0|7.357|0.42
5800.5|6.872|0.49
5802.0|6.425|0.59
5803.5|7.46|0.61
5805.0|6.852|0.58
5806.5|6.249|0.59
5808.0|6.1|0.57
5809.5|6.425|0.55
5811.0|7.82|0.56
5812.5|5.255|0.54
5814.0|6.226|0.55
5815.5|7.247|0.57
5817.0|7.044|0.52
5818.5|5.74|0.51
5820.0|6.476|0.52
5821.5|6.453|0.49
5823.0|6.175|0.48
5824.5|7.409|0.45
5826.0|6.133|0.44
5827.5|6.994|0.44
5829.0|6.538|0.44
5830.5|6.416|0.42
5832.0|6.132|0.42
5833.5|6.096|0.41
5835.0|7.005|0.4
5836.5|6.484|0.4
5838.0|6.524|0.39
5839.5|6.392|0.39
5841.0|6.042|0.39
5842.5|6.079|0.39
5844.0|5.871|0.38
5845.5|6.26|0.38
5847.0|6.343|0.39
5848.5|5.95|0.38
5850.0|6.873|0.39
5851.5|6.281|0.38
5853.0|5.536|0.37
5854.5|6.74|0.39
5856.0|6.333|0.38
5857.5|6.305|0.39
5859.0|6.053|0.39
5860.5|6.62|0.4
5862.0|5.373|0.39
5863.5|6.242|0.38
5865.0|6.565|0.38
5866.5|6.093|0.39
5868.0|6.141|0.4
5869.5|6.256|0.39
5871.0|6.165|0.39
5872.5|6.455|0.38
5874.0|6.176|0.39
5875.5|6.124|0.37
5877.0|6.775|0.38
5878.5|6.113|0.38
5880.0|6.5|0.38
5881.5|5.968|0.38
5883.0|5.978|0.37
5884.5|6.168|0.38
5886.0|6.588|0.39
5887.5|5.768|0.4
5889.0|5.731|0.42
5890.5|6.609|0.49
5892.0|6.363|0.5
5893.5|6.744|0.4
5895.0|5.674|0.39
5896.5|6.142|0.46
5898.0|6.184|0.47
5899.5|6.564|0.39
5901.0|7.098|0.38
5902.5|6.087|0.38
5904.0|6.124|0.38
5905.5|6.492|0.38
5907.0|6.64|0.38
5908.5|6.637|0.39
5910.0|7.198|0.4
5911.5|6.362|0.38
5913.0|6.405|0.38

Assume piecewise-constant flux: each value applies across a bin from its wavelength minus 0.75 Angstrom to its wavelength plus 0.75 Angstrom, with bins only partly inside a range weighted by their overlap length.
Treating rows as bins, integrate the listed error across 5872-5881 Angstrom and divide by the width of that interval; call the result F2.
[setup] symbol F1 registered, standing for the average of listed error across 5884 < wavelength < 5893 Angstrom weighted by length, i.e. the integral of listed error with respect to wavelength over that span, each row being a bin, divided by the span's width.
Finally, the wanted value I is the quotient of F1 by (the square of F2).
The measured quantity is 3.0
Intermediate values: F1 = 0.43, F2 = 0.38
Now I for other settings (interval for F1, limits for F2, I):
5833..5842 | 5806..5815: 1.3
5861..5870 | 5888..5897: 2.0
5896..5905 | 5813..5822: 1.5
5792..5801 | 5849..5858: 3.0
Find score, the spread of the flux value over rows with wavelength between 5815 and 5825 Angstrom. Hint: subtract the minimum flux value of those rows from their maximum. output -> 1.7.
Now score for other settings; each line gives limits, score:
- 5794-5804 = 1.2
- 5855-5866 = 1.2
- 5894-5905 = 1.4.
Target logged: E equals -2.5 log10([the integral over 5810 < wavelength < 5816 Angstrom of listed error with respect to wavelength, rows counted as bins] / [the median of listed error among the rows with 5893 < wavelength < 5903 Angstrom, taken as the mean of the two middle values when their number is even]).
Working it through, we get -2.3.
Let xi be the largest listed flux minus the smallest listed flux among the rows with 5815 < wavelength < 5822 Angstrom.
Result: 1.51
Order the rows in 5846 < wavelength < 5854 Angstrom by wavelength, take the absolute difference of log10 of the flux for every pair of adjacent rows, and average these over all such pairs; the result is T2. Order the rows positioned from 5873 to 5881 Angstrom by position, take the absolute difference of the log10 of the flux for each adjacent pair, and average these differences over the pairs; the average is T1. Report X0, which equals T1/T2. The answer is 0.6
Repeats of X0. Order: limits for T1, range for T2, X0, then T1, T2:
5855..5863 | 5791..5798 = 1.3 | 0.037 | 0.03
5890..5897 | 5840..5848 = 2.9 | 0.038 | 0.01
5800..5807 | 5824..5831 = 1.0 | 0.043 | 0.04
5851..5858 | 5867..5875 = 3.2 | 0.042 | 0.01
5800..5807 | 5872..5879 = 1.5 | 0.043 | 0.03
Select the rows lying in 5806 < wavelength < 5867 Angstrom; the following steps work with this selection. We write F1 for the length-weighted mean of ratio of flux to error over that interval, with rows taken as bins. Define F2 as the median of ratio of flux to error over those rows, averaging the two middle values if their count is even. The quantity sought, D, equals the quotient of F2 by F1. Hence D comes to 1.05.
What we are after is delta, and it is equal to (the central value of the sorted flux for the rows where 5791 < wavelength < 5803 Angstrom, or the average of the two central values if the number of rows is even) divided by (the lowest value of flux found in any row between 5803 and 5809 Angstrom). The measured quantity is 1.13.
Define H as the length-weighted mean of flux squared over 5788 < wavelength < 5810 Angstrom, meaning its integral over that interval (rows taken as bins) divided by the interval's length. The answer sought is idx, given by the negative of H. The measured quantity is -47.4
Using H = 47.4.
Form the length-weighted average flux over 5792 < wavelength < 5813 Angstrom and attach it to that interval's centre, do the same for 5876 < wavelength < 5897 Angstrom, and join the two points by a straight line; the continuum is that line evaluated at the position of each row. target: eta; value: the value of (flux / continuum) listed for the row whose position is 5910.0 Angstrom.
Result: 1.18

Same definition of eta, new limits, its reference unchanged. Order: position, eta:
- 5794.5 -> 0.92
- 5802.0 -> 0.95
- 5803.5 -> 1.11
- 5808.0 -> 0.91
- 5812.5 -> 0.79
